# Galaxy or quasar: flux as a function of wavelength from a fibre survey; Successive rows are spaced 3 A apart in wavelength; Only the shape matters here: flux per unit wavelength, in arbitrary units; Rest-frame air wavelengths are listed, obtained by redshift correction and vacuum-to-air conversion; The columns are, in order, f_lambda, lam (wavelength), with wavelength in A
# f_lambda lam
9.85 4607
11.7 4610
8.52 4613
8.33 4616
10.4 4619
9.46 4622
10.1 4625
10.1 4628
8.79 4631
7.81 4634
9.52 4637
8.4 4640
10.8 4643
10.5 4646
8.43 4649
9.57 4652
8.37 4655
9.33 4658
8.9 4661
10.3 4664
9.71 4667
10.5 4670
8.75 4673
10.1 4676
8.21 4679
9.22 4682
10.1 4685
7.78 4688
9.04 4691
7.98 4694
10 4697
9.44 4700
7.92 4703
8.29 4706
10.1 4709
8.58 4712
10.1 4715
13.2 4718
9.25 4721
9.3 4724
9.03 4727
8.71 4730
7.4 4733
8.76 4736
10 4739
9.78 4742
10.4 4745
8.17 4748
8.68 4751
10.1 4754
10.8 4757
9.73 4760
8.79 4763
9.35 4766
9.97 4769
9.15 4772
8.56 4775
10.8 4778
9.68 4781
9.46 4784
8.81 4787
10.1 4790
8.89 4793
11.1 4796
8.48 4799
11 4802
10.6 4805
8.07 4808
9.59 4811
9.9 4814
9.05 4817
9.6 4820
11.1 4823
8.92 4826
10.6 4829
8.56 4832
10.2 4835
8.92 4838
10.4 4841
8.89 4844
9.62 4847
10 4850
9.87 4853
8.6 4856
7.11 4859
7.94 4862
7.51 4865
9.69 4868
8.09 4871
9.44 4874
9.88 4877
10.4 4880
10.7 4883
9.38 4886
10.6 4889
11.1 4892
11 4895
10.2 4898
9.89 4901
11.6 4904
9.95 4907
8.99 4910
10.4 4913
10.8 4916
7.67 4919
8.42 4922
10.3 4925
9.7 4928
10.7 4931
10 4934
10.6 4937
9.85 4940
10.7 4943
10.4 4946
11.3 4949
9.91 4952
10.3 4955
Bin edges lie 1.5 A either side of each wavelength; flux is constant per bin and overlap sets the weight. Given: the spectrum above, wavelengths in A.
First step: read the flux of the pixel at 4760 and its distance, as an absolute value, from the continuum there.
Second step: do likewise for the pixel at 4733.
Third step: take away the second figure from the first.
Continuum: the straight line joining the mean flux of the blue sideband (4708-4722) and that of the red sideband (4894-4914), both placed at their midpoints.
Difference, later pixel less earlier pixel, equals -2.3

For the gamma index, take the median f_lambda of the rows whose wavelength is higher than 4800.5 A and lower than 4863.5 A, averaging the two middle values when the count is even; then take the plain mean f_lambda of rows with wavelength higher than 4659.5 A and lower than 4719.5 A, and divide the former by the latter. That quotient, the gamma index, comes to 1.02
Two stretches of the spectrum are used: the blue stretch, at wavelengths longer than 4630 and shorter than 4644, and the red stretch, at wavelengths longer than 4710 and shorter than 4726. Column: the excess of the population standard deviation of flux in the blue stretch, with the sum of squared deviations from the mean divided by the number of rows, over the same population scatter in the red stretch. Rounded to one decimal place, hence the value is -0.6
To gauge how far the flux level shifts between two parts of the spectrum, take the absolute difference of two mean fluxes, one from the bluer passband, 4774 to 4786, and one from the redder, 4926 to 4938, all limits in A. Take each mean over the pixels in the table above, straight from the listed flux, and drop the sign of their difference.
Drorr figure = 0.6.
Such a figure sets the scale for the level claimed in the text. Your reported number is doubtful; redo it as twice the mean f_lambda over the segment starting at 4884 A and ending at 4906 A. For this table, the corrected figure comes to 21.1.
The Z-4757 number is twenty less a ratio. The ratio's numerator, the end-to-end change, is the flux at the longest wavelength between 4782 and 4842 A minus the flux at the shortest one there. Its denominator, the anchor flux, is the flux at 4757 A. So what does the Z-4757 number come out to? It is 19.91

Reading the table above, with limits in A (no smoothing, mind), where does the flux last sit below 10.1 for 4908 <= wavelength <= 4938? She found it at 4934 A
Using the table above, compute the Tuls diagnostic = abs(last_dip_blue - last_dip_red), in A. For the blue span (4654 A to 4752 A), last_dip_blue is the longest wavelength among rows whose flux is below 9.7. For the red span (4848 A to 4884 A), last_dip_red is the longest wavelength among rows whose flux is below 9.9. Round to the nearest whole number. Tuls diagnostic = 126 A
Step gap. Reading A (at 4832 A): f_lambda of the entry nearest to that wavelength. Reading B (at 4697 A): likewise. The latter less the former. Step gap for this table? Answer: 1.4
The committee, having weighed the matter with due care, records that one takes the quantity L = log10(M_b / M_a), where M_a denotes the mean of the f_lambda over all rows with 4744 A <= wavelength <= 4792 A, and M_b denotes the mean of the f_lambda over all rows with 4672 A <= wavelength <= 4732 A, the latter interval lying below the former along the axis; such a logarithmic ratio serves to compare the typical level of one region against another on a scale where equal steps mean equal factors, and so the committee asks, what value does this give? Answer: -0.013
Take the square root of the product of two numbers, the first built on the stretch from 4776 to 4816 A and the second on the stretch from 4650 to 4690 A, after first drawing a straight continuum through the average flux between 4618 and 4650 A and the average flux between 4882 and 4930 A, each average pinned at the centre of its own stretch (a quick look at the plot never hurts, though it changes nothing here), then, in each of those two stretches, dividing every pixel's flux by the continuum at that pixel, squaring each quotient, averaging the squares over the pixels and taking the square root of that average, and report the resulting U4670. 0.99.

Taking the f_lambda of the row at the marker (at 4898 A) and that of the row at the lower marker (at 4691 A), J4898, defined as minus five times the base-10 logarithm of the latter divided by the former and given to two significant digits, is 0.26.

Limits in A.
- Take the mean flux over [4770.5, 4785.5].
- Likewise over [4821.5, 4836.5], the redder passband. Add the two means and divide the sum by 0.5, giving 38.8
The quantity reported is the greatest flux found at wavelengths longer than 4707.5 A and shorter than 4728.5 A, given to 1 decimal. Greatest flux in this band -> 13.2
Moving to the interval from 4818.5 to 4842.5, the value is 11.1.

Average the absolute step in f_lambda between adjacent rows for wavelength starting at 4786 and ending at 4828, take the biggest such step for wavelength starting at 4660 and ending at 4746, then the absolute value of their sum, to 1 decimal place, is 5.5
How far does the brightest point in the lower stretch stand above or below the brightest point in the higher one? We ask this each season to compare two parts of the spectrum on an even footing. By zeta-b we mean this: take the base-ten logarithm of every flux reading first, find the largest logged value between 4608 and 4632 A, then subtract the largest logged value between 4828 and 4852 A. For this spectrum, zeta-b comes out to 0.043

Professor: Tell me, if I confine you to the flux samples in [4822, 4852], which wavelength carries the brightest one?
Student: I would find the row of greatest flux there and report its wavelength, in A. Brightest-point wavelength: 4823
